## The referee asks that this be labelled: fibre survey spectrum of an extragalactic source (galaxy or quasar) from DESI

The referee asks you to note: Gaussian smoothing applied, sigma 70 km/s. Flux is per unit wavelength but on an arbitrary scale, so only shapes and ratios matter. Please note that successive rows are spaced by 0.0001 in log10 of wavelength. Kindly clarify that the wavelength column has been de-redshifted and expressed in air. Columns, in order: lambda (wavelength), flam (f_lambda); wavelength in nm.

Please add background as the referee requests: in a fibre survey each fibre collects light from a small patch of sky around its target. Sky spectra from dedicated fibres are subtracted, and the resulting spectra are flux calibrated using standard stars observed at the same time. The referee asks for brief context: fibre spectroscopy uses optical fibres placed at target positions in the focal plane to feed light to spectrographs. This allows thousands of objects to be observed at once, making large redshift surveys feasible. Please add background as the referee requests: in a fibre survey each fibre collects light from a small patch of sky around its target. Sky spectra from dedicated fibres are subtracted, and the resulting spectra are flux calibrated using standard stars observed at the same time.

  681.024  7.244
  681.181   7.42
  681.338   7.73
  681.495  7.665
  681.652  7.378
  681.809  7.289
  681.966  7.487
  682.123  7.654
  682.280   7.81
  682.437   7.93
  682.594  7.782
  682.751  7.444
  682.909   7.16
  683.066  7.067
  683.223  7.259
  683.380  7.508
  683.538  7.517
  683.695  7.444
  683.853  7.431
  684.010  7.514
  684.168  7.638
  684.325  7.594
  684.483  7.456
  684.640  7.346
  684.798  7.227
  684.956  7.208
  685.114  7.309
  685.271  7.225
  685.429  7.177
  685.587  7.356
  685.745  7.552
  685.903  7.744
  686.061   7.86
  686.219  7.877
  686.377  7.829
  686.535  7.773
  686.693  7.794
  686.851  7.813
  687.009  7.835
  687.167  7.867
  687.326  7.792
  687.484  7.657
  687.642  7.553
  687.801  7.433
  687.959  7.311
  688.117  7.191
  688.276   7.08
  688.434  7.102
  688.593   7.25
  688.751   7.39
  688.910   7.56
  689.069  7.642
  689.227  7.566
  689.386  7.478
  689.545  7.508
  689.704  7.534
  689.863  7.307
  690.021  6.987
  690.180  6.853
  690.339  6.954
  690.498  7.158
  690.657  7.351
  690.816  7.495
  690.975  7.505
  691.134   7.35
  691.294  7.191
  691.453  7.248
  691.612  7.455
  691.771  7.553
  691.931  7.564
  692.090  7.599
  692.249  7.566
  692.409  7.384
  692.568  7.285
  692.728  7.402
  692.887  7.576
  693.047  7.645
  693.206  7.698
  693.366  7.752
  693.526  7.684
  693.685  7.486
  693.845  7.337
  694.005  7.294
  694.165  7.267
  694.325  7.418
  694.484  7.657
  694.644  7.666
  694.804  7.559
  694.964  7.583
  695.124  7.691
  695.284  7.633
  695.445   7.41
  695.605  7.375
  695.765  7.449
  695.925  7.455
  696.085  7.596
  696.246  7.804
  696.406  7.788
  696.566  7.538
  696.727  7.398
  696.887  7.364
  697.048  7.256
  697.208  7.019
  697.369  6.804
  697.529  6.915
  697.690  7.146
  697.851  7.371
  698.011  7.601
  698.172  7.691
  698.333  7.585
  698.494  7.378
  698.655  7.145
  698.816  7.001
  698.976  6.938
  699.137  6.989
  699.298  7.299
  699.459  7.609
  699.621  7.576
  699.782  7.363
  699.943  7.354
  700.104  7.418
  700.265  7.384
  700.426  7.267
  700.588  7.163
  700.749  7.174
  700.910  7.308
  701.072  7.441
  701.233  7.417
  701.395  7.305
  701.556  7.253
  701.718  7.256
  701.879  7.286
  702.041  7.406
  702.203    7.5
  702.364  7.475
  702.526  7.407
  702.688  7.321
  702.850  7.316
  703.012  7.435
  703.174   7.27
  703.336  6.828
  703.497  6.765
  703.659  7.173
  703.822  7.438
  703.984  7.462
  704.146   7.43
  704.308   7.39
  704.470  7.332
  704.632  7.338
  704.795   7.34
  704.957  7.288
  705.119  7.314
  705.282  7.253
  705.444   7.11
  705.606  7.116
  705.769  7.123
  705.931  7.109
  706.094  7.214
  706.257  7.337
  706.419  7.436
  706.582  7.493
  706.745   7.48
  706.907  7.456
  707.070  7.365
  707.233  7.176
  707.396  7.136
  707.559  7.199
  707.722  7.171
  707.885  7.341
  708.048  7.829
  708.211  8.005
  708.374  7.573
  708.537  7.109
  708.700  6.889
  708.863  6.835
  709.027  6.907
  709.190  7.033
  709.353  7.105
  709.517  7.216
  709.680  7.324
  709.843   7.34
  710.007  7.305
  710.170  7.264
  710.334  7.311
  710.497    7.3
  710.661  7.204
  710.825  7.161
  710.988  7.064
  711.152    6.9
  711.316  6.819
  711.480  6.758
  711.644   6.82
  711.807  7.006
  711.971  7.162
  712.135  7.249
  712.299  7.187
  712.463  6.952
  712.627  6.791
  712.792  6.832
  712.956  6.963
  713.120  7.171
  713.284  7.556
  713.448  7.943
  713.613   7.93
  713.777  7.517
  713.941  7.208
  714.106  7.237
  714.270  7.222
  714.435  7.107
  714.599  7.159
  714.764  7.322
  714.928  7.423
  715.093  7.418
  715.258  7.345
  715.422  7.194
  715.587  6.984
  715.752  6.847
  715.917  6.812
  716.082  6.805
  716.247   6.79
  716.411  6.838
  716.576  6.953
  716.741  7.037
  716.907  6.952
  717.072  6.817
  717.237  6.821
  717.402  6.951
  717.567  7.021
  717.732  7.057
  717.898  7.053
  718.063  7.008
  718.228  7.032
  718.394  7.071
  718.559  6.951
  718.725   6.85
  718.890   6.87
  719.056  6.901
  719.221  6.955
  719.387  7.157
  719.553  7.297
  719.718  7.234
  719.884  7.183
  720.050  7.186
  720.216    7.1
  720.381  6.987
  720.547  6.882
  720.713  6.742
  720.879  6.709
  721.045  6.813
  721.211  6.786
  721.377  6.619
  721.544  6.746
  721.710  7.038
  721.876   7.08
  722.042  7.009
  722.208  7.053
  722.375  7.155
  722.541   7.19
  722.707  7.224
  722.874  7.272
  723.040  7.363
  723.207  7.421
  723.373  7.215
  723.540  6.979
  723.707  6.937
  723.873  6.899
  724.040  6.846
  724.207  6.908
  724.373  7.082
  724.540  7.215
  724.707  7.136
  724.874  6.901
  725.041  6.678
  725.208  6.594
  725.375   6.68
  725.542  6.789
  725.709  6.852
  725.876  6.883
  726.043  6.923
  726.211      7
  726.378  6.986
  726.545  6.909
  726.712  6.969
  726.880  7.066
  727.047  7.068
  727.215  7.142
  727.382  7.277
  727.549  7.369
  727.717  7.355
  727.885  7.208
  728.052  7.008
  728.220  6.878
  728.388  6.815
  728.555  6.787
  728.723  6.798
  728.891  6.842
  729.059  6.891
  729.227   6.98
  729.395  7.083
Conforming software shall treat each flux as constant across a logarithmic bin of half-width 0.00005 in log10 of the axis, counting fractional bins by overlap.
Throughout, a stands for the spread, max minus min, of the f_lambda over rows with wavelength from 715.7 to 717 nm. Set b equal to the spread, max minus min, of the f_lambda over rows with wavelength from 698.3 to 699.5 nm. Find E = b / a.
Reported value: 2.7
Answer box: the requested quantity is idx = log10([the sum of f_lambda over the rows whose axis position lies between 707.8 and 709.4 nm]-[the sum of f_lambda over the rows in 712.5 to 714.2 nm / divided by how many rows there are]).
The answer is 1.81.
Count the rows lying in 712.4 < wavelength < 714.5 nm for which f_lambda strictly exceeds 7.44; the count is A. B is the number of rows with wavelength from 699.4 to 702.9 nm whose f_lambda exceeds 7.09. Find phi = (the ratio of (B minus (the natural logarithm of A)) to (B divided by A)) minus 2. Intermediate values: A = 4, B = 22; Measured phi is 2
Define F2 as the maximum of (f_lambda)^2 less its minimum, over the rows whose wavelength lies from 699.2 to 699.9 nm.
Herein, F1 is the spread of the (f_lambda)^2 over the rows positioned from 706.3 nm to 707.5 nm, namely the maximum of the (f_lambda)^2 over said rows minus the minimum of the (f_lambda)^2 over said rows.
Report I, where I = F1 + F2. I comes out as 10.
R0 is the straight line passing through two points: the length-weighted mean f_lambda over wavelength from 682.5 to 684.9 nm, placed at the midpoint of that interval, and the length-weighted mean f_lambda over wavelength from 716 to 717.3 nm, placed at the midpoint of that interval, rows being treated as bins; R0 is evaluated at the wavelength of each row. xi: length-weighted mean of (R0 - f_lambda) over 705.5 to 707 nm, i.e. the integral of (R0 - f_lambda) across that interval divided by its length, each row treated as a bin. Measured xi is -0.25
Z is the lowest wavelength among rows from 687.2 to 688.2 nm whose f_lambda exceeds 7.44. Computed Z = 687.326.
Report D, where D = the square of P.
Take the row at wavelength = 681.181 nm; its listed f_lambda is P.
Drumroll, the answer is 55.1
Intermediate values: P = 7.42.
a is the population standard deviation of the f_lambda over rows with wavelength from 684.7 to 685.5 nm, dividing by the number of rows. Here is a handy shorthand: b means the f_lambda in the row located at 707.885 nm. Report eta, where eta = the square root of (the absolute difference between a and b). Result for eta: 2.70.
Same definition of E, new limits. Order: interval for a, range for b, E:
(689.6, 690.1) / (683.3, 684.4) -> 0.4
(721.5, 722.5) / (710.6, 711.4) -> 0.9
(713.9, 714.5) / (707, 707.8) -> 1.8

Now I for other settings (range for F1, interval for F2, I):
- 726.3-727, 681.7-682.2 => 8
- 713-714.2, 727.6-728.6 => 20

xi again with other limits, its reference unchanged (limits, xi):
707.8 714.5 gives -0.24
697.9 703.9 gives -0.17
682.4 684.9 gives -0.02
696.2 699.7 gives -0.13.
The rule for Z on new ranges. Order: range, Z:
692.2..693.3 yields 692.249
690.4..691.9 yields 690.816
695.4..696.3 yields 695.765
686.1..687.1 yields 686.219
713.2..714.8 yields 713.284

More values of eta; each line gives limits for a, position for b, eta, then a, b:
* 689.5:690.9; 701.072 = 2.68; 0.25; 7.441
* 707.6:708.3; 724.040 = 2.55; 0.34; 6.846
